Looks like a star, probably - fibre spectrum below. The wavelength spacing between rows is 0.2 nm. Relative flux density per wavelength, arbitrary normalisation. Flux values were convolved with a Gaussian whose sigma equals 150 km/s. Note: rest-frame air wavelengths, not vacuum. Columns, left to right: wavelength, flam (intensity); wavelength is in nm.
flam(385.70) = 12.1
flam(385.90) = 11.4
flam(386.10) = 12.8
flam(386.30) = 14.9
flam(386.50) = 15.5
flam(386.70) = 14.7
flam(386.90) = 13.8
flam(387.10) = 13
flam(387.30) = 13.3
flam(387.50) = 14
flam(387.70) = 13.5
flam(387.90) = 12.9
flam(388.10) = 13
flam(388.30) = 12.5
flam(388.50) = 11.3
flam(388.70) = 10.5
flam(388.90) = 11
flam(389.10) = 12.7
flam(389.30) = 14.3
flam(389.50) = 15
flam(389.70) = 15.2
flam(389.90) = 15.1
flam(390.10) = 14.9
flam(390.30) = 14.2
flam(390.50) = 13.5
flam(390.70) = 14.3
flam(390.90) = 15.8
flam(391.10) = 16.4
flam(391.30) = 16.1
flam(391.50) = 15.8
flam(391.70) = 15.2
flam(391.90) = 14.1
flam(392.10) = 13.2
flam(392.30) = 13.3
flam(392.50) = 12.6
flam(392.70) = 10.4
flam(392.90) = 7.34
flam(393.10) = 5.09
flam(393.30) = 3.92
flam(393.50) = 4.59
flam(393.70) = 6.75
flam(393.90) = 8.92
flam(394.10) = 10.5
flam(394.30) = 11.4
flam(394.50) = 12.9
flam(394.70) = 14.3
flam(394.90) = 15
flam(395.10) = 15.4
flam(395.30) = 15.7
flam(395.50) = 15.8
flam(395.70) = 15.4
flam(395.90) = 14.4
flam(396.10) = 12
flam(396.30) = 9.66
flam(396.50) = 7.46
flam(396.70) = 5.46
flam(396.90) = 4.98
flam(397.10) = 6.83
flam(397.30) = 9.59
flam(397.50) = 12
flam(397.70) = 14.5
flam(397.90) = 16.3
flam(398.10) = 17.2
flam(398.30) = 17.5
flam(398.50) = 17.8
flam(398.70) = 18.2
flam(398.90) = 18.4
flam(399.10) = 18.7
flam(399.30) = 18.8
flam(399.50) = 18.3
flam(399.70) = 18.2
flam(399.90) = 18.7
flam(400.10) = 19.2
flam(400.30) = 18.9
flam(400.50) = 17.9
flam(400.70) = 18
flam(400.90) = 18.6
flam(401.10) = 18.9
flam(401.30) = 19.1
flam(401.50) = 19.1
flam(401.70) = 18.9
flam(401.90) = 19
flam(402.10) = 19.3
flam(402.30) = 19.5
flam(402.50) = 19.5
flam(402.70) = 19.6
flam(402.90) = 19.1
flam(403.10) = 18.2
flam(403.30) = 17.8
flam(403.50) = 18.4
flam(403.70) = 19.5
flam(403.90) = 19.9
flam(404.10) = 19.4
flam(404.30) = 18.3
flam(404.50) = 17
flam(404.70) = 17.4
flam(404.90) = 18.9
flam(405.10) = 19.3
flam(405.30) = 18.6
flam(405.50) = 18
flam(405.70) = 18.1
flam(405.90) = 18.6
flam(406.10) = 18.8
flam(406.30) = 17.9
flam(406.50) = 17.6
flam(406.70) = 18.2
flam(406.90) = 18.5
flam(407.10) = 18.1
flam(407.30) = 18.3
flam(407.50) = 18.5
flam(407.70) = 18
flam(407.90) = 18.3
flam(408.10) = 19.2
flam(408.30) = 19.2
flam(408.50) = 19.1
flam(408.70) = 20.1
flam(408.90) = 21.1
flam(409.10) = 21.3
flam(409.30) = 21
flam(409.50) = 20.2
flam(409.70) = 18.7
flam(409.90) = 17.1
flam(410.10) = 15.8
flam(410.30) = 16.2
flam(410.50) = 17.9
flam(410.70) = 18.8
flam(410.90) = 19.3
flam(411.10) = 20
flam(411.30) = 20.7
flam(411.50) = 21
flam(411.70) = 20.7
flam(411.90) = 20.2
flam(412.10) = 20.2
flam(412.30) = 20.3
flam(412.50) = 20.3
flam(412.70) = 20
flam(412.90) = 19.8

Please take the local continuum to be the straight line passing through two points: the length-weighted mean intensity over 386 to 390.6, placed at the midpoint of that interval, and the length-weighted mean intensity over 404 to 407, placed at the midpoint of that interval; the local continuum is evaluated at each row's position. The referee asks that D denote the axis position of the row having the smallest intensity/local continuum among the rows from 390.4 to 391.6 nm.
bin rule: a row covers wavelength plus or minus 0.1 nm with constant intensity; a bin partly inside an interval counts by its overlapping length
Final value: 390.50 nm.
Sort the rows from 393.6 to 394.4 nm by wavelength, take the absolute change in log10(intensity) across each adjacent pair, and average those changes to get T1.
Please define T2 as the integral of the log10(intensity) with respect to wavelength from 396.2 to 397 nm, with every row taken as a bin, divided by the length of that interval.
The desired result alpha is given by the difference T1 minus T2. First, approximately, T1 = 0.076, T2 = 0.82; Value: -0.75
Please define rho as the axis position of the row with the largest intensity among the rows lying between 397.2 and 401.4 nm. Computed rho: 400.10 nm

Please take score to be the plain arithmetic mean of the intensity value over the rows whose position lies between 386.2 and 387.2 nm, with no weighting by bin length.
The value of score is 14.4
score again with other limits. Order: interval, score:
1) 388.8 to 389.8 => 13.6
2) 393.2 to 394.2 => 6.9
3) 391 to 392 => 15.5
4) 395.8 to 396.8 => 9.8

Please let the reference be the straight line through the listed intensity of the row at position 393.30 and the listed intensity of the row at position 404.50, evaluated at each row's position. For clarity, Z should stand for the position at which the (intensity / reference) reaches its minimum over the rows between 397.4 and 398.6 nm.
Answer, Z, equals 397.50 nm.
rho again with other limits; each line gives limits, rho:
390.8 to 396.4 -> 391.10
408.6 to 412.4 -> 409.10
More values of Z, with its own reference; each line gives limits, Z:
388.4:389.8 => 389.70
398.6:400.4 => 400.30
